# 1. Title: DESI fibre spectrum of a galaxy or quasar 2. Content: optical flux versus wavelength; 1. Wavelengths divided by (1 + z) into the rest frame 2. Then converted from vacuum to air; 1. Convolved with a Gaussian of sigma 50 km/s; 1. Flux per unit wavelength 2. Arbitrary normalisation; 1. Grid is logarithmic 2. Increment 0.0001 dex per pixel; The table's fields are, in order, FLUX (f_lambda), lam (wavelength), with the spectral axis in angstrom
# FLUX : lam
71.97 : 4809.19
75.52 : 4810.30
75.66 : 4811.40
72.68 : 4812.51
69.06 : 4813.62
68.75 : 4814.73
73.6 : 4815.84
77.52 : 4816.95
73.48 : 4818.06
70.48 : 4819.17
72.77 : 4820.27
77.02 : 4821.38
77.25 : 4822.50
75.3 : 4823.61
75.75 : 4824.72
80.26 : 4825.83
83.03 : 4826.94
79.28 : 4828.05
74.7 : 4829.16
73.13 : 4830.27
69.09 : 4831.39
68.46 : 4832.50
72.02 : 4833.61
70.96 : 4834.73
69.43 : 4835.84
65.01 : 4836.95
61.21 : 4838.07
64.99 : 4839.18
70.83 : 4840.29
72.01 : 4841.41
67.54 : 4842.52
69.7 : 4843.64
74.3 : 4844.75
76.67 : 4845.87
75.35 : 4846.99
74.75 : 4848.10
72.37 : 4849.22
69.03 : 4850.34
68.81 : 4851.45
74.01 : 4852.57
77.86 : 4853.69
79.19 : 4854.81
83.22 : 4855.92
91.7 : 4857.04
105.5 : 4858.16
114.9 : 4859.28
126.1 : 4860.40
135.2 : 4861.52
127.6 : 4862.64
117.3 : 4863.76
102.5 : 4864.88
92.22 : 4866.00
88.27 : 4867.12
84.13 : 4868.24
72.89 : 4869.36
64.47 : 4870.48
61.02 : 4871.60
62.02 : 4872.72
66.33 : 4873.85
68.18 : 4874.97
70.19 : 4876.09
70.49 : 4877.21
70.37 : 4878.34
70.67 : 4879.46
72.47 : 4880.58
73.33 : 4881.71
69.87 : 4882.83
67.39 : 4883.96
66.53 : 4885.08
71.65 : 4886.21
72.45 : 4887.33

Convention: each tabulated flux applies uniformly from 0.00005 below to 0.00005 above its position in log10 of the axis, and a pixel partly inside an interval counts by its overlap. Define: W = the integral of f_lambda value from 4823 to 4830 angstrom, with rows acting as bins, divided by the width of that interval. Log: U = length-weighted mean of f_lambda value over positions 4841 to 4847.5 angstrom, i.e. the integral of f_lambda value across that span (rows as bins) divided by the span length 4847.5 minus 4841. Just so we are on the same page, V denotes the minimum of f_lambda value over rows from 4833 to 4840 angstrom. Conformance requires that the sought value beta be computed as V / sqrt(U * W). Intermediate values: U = 72.6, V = 61.21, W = 78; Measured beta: 0.81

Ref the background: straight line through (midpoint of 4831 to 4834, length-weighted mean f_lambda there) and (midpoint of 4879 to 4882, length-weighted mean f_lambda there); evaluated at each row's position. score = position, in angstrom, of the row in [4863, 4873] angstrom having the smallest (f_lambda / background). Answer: 4871.60 angstrom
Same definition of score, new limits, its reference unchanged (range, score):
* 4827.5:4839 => 4838.07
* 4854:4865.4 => 4854.81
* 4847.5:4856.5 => 4851.45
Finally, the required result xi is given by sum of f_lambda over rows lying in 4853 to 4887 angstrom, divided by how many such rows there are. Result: 84.1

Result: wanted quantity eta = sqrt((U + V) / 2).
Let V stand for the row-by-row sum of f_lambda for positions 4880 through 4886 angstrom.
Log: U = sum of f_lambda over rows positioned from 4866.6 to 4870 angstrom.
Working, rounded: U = 245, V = 350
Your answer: 17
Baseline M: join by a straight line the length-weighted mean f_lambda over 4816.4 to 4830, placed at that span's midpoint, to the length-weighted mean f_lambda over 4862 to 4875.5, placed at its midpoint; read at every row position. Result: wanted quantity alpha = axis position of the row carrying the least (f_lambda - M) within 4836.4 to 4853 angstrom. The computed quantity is 4838.07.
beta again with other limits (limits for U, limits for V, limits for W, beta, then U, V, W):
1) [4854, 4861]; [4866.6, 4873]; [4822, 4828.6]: 0.69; 99.5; 61.02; 79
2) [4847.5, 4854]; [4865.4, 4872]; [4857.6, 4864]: 0.65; 72.6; 61.02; 121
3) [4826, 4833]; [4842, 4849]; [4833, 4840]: 0.95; 75.0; 67.54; 67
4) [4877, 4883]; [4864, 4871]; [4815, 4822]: 0.89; 71.3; 64.47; 74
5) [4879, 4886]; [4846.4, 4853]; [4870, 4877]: 1.01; 70.1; 68.81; 66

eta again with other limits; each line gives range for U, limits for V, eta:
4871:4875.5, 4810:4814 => 17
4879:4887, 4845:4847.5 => 18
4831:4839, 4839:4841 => 17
